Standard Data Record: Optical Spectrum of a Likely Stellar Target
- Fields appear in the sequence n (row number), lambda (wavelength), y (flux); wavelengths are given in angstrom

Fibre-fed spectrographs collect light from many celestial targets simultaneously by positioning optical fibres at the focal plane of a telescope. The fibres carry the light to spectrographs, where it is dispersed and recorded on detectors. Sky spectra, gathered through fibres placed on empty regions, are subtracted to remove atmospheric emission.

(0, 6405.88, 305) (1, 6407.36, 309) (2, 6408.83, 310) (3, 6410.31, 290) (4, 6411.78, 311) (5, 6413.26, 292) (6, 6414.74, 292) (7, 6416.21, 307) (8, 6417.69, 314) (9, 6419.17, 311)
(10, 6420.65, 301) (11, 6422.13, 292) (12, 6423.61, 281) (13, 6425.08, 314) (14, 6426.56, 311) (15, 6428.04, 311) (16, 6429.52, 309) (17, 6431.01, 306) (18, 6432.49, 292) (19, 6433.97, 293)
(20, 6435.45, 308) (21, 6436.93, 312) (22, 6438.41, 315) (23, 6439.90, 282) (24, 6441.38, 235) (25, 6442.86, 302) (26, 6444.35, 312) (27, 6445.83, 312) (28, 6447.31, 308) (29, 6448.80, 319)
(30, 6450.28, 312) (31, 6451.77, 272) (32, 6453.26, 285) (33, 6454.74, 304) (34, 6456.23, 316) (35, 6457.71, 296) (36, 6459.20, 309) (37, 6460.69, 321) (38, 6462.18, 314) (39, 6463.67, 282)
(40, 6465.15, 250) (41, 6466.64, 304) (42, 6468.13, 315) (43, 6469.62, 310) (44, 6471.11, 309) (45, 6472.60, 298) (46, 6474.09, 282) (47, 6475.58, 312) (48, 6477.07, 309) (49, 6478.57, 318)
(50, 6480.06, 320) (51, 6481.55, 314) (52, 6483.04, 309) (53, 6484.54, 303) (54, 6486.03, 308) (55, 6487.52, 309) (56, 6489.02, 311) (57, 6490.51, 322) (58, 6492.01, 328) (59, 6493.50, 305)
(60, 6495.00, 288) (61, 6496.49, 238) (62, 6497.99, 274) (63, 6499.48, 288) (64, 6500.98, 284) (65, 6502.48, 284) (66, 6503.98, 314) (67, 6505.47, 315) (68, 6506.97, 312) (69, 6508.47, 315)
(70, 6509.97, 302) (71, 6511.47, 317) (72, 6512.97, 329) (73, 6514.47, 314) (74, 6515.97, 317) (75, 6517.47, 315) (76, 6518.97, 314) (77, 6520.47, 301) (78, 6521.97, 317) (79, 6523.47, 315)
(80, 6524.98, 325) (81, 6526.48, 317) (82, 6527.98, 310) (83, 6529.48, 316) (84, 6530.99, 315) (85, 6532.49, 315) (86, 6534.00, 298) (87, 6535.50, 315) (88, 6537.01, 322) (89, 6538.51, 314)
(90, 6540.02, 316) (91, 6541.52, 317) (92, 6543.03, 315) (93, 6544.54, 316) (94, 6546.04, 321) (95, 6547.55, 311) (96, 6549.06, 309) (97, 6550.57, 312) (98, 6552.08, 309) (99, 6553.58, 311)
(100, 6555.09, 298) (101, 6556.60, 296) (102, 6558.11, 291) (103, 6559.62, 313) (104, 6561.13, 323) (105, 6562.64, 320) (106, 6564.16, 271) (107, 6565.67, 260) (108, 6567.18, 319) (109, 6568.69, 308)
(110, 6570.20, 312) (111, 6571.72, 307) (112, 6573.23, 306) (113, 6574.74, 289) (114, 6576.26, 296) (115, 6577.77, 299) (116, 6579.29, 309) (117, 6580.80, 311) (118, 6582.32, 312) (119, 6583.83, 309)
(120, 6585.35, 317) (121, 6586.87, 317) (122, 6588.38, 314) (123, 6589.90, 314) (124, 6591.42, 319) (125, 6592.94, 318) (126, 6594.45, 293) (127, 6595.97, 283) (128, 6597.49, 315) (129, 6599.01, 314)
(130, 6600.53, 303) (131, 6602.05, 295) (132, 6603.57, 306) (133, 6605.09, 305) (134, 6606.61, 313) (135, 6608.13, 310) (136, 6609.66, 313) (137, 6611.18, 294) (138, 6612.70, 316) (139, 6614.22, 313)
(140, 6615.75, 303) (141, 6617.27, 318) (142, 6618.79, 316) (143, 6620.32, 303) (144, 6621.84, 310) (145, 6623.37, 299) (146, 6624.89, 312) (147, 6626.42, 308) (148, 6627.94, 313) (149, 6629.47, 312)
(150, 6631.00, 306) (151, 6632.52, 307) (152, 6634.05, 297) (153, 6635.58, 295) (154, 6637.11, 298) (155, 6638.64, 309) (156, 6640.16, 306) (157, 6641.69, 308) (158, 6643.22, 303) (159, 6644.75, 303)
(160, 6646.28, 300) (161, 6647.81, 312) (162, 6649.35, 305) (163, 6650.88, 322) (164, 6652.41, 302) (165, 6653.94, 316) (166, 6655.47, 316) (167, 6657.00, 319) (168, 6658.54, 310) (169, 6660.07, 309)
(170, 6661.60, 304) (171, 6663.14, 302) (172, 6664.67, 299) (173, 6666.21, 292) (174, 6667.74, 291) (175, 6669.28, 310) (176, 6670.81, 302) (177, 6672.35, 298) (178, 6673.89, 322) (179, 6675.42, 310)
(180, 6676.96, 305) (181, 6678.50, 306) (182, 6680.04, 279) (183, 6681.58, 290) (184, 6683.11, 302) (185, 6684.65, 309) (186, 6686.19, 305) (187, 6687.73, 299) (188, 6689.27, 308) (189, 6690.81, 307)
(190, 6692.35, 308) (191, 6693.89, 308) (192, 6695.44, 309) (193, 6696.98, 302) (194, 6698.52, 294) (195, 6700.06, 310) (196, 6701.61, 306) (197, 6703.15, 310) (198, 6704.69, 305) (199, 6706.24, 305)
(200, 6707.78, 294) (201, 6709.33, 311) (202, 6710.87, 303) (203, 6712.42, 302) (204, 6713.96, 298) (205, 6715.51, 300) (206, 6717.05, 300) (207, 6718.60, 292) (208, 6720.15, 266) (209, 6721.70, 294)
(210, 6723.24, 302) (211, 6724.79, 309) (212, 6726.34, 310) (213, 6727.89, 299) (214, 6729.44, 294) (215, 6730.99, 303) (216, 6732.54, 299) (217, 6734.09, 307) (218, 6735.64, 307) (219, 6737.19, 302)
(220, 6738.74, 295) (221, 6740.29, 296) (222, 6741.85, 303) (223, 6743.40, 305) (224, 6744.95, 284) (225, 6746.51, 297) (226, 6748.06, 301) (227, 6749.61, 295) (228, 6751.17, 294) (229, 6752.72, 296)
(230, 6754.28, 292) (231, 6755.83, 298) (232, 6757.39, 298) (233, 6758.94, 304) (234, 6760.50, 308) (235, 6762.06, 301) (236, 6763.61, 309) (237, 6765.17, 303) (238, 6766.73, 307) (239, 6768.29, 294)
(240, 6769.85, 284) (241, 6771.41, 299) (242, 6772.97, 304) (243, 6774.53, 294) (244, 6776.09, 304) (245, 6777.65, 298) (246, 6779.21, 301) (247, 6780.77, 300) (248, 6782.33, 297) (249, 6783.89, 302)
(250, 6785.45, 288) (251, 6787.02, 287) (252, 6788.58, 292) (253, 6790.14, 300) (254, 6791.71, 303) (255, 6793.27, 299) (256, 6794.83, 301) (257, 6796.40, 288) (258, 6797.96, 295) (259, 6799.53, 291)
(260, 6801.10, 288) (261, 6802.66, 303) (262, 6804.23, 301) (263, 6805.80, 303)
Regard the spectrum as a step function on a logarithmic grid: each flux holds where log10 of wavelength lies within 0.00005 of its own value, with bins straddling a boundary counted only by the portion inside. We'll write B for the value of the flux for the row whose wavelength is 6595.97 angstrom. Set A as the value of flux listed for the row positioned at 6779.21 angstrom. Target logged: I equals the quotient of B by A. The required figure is 0.94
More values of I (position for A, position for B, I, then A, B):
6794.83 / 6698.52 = 0.98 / 301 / 294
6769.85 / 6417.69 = 1.11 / 284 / 314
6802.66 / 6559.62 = 1.03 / 303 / 313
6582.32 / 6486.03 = 0.99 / 312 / 308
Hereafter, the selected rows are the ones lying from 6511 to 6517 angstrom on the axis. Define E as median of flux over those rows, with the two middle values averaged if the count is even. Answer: 317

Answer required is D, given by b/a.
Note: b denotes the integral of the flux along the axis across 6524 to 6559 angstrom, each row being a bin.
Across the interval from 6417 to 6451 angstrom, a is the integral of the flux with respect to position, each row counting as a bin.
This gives 1.06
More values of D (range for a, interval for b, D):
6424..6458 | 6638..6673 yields 1.05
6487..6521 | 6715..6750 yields 1.01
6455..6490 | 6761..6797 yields 1.00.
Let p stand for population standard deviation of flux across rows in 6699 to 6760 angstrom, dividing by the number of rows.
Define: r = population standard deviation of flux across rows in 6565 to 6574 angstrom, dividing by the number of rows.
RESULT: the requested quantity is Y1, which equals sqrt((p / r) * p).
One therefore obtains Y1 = 2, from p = 8.1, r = 19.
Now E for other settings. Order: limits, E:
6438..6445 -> 302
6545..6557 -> 310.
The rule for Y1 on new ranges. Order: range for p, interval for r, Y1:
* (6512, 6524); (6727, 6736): 3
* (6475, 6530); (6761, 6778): 6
